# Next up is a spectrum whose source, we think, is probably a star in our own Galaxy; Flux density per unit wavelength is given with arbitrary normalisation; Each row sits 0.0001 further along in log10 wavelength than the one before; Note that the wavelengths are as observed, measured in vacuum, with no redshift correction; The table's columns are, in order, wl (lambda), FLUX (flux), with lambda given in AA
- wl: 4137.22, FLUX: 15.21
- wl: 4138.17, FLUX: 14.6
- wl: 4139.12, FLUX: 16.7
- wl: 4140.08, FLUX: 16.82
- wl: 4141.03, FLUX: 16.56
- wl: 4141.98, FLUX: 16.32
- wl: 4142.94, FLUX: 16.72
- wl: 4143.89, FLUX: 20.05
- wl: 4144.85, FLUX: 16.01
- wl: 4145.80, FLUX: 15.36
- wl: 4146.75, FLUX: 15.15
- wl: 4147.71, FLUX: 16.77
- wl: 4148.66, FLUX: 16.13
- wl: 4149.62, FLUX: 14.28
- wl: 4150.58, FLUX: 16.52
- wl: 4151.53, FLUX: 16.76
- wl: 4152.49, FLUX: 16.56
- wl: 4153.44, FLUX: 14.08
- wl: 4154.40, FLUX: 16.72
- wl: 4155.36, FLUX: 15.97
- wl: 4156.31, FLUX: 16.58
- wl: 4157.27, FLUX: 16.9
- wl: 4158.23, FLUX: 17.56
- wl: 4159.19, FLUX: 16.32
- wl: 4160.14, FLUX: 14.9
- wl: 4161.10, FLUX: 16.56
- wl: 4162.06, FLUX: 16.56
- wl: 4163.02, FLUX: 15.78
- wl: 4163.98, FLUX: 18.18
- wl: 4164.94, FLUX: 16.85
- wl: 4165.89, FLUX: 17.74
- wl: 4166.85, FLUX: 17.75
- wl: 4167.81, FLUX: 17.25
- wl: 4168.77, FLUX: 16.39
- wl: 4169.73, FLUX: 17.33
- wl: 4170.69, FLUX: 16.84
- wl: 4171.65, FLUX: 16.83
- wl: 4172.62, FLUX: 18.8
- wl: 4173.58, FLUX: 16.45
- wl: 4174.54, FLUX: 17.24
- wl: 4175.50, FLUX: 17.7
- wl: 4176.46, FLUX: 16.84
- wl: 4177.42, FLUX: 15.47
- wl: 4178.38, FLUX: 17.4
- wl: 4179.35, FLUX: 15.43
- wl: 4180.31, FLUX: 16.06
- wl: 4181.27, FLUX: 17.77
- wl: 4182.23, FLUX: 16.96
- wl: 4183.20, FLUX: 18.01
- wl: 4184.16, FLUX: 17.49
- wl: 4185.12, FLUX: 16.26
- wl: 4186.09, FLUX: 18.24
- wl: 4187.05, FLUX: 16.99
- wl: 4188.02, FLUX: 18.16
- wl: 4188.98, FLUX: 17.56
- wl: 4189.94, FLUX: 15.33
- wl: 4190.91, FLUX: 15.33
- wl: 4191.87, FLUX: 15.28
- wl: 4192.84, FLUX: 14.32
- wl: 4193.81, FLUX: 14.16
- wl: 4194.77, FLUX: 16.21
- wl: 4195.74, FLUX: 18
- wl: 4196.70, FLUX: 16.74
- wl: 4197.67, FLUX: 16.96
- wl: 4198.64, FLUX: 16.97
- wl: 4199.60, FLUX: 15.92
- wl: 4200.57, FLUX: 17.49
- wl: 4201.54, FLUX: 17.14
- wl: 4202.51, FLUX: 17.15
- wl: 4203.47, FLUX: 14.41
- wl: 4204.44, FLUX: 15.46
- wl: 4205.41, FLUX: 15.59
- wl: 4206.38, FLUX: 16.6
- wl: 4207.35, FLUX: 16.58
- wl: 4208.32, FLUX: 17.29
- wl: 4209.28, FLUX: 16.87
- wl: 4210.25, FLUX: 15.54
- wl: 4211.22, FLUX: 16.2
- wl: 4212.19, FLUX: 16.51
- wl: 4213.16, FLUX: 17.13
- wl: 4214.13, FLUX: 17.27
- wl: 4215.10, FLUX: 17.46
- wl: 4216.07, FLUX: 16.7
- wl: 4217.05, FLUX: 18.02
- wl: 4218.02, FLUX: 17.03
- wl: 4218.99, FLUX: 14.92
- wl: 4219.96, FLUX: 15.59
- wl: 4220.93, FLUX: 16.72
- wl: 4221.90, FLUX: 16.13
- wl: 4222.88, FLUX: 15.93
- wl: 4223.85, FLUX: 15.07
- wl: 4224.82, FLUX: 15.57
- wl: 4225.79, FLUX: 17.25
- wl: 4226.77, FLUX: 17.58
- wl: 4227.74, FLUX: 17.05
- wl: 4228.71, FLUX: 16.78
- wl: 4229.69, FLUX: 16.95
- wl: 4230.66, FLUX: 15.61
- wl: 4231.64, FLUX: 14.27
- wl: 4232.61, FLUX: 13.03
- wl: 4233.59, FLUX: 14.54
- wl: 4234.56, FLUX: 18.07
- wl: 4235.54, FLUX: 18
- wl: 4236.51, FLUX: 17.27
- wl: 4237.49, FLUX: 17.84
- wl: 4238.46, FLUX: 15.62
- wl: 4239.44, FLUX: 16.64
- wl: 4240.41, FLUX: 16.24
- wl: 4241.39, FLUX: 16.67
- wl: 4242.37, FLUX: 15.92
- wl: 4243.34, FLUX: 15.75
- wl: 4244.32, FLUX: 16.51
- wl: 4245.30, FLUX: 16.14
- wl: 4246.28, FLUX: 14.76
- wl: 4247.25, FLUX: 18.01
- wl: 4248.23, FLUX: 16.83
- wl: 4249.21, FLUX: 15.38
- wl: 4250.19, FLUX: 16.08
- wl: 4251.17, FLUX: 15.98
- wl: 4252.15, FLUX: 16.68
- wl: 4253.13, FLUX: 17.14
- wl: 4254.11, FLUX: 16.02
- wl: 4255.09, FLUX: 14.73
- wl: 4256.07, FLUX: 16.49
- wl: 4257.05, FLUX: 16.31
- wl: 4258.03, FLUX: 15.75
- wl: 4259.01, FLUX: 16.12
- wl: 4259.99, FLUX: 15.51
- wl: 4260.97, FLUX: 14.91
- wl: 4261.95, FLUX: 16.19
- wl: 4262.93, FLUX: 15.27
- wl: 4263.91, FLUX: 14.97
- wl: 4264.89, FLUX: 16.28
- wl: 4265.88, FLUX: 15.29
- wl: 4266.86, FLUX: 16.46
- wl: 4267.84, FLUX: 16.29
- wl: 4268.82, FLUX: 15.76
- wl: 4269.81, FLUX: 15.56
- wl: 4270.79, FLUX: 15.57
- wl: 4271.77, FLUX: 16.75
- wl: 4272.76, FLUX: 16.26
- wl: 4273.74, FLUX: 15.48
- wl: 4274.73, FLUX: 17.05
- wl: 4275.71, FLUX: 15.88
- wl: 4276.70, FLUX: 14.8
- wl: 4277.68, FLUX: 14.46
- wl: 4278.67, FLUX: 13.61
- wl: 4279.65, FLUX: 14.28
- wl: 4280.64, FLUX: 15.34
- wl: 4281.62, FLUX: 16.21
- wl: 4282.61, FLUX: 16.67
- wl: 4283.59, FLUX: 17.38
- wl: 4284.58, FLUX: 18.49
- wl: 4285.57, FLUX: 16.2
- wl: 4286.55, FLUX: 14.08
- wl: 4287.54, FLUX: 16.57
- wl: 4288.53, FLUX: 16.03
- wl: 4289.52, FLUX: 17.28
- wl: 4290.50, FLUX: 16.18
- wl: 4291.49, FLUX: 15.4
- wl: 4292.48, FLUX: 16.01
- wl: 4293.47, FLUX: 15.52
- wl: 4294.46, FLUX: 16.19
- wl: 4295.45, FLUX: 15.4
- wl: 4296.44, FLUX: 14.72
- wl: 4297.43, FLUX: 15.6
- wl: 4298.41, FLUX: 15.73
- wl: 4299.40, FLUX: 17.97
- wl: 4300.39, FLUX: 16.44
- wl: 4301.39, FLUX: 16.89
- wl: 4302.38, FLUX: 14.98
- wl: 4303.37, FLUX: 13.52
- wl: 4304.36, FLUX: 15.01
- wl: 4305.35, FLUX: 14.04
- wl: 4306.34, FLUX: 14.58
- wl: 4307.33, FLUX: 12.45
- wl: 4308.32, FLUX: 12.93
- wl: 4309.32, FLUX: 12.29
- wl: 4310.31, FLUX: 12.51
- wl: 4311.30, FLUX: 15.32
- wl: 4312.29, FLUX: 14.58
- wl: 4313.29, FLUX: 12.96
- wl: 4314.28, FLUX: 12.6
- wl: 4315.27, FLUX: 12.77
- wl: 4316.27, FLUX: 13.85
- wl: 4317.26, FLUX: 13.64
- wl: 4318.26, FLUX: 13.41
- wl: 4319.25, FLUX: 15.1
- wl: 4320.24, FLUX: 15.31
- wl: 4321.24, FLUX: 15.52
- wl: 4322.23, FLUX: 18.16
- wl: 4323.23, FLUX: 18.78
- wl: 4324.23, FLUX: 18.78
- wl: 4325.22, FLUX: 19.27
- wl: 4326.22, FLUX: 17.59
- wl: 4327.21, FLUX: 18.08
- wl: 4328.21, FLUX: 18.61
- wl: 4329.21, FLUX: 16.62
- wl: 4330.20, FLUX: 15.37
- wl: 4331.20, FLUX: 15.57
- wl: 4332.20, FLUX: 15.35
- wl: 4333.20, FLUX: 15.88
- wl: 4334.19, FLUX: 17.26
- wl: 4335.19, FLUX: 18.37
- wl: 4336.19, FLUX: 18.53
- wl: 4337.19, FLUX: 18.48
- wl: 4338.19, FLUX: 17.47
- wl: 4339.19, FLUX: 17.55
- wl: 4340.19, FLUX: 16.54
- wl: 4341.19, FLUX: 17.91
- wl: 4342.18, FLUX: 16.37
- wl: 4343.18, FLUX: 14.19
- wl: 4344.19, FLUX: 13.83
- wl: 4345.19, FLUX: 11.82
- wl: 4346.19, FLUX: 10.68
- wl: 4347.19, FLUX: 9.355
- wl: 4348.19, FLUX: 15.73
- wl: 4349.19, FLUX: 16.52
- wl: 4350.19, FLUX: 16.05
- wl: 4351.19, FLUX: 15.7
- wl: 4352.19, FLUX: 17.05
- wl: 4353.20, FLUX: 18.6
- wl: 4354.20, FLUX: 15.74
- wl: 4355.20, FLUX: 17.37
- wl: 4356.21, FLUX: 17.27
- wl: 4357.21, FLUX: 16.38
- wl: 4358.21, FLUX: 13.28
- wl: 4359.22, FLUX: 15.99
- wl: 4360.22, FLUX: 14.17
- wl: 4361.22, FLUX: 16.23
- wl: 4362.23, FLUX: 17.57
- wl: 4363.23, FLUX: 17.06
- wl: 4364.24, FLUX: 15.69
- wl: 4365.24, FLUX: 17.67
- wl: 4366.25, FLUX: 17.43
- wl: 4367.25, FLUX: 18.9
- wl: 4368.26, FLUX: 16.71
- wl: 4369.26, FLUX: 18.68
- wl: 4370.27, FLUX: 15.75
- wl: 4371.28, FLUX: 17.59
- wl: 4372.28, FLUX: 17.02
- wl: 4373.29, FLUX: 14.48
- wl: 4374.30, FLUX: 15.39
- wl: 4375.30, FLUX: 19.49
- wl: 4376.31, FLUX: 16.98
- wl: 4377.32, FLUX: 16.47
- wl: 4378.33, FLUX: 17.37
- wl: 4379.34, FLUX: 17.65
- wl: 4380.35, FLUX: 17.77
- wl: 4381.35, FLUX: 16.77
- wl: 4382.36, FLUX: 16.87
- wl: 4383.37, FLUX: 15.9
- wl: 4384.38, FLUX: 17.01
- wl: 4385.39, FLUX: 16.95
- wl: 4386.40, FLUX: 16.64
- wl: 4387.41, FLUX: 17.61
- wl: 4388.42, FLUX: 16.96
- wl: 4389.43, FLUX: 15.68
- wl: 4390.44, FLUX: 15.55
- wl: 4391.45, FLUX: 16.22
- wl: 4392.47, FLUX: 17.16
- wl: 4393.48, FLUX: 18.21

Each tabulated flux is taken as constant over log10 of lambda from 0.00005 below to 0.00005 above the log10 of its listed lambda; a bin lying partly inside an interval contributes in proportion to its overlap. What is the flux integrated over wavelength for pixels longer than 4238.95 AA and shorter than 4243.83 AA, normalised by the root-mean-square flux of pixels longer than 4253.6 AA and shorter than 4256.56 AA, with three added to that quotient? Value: 8.0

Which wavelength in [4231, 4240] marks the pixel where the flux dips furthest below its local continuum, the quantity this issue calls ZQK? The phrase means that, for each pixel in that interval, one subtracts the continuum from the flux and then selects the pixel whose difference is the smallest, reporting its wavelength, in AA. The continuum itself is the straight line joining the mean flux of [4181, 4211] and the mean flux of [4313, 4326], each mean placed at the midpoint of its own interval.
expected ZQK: 4232.61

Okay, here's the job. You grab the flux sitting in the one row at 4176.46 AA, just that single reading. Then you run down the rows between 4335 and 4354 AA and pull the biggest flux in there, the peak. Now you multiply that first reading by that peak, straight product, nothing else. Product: 313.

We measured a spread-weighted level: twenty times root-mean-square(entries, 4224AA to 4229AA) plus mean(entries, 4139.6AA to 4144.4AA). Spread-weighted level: 354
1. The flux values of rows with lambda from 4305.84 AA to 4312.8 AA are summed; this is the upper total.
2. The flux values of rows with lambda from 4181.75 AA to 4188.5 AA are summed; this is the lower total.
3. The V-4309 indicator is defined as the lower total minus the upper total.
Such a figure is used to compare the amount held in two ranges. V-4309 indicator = 27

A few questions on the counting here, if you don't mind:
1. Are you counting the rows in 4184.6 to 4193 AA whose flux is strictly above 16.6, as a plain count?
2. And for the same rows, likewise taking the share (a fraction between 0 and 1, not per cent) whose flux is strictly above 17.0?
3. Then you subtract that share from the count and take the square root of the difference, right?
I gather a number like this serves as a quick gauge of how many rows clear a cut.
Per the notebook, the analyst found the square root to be 1.91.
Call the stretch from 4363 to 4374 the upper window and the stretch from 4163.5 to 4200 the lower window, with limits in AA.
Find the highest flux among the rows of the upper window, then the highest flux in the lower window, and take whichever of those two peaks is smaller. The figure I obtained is 18.8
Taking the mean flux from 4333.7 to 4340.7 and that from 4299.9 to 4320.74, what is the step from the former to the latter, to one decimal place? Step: -3.7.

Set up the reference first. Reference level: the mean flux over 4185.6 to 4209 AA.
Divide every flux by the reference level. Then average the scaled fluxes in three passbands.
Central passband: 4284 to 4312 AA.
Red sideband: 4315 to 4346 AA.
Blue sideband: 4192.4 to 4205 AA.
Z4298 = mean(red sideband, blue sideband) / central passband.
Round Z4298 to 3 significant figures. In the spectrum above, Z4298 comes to 1.06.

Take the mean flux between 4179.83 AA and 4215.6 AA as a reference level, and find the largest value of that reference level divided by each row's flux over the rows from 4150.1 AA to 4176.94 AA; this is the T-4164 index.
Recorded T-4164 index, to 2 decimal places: 1.18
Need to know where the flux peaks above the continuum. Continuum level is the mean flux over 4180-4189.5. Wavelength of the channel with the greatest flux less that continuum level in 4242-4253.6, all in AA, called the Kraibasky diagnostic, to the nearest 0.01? 4247.25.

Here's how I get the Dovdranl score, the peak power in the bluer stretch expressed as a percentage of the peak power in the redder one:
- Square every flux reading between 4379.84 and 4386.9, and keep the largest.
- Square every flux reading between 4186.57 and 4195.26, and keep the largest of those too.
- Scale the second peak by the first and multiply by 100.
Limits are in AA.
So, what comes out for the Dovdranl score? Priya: 104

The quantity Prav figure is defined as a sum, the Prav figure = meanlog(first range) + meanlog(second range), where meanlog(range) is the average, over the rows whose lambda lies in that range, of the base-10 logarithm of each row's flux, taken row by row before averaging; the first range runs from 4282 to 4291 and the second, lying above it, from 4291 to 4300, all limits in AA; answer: 2.42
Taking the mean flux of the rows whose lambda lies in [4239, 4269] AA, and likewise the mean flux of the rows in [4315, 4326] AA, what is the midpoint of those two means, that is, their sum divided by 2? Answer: 16.0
